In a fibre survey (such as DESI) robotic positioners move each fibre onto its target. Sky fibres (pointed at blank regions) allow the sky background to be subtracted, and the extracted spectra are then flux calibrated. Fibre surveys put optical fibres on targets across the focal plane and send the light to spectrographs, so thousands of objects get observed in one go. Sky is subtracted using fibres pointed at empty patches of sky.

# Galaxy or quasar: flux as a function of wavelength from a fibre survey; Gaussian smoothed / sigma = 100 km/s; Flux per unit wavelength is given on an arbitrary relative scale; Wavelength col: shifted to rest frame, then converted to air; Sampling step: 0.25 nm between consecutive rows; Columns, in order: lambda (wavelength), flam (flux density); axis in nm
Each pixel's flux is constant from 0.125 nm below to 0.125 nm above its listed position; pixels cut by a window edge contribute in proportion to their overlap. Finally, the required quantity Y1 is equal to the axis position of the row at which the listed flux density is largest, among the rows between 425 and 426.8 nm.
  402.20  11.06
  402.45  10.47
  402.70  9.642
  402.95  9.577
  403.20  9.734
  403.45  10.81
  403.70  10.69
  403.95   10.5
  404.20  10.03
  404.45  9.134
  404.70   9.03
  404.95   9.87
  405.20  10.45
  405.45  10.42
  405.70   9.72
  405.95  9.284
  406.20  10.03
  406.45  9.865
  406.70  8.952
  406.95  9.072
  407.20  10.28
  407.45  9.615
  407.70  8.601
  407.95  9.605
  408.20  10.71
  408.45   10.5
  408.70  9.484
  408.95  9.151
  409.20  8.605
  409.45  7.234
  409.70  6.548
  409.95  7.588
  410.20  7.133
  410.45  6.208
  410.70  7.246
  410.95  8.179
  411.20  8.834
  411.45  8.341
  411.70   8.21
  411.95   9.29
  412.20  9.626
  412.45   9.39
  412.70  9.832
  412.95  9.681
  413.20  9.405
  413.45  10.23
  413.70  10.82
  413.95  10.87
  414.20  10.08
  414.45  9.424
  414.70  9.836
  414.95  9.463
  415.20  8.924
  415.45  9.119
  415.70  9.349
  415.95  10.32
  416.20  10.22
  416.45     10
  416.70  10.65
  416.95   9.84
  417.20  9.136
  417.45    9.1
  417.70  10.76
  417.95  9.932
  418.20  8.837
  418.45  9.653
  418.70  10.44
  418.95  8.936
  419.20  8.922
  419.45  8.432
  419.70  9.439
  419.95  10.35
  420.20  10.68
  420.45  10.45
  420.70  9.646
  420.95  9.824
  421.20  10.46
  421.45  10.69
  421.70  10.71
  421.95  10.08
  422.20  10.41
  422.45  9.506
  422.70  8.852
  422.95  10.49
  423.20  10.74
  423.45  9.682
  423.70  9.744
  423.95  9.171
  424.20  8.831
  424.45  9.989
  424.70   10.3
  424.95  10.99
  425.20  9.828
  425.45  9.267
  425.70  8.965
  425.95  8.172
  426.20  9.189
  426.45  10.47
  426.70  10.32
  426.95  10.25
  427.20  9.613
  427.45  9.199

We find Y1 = 426.45 nm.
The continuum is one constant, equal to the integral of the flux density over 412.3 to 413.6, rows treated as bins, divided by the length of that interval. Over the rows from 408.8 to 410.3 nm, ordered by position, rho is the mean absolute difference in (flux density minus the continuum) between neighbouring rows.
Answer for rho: 0.82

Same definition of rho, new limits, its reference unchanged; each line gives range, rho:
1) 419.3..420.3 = 0.75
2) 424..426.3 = 0.75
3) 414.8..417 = 0.46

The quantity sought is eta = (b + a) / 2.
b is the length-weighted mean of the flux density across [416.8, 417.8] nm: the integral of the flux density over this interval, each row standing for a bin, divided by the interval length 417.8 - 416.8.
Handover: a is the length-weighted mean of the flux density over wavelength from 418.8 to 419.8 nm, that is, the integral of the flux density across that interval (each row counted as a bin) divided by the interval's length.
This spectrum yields 9.3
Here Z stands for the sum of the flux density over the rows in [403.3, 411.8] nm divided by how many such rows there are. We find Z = 9.12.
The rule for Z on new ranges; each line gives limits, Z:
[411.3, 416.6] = 9.64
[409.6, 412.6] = 8.05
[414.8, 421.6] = 9.76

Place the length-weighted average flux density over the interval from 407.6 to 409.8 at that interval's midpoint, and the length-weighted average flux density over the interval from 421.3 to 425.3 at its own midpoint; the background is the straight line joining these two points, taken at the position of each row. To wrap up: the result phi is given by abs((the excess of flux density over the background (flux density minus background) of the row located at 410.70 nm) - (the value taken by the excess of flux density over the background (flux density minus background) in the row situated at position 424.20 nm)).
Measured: 0.6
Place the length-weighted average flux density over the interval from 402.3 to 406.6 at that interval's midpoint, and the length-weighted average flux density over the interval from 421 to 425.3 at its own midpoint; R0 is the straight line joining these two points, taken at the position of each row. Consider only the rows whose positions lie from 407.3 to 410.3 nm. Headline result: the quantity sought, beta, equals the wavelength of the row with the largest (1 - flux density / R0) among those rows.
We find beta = 409.70 nm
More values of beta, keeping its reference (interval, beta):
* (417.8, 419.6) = 419.45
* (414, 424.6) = 419.45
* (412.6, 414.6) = 413.20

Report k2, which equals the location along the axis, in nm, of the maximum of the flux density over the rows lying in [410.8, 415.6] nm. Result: 413.95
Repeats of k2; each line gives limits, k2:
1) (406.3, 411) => 408.20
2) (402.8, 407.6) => 403.45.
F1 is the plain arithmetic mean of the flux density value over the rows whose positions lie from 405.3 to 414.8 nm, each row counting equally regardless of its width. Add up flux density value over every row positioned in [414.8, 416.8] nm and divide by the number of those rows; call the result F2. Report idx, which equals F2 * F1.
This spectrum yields 89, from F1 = 9.2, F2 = 9.8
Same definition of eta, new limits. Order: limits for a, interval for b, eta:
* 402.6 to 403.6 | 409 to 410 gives 8.8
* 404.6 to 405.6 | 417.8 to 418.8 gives 9.8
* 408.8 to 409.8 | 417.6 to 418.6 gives 8.9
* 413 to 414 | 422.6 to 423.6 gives 10.1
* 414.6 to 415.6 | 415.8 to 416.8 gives 9.8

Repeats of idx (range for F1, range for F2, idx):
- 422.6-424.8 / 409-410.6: 70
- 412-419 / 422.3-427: 95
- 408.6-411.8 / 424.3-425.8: 78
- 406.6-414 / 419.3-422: 90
